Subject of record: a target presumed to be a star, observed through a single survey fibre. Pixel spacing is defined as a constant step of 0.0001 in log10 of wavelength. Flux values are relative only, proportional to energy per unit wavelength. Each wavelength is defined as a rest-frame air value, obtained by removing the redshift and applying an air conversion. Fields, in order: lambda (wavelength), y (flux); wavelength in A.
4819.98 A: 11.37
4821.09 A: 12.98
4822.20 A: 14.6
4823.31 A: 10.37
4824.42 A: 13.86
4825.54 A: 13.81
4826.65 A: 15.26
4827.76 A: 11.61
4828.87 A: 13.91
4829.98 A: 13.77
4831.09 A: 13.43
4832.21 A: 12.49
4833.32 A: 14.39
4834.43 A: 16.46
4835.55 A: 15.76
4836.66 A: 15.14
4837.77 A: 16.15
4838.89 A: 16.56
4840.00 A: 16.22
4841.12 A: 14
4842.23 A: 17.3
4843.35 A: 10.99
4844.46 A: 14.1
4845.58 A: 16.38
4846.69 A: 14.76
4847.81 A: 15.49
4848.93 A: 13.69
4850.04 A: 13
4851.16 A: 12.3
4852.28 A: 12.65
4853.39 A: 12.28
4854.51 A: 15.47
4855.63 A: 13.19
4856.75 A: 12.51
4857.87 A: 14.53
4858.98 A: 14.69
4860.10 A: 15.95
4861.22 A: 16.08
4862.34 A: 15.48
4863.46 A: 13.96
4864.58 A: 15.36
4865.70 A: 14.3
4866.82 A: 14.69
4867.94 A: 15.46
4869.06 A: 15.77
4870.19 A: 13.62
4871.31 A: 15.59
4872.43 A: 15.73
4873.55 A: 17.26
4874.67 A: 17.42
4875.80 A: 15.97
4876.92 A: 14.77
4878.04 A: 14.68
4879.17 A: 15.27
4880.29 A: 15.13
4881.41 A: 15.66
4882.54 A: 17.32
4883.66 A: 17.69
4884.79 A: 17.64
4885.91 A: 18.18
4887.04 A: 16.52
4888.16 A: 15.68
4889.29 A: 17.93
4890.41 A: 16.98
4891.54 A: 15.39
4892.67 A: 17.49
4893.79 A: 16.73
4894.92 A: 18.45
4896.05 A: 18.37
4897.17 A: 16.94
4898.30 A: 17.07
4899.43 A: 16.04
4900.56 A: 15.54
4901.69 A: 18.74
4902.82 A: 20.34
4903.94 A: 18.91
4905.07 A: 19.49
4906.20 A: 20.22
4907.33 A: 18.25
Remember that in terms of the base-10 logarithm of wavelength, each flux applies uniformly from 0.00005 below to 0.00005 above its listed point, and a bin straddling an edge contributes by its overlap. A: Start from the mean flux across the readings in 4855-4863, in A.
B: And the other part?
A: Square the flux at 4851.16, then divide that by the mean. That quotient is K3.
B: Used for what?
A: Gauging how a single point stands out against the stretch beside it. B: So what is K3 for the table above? 10.3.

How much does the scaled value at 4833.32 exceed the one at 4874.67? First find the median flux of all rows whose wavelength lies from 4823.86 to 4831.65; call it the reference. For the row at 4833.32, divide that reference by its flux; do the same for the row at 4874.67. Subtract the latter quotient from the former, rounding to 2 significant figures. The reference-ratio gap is 0.17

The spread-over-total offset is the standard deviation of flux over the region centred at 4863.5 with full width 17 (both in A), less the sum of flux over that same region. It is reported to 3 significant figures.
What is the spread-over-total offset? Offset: -220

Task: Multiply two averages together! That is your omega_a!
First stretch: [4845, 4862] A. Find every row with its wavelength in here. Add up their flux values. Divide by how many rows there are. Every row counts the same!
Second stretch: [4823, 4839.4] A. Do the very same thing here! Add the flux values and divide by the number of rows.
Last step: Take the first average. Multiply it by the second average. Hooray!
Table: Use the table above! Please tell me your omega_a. 202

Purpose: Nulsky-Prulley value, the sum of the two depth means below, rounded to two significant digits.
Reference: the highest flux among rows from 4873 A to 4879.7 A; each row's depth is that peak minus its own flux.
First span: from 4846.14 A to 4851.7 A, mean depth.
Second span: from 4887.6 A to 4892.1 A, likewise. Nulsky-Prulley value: 4.5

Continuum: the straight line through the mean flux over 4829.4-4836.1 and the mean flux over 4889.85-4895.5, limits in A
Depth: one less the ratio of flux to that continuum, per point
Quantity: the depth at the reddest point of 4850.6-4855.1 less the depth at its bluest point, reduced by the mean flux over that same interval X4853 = -13.4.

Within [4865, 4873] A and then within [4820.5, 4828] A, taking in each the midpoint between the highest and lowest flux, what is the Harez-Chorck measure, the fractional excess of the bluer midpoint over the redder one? -0.13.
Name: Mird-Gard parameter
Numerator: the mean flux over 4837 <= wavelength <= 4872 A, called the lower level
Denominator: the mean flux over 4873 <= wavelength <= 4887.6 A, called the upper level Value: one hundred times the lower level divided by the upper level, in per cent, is 88.9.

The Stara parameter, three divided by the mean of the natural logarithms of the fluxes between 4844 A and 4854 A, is 1.14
